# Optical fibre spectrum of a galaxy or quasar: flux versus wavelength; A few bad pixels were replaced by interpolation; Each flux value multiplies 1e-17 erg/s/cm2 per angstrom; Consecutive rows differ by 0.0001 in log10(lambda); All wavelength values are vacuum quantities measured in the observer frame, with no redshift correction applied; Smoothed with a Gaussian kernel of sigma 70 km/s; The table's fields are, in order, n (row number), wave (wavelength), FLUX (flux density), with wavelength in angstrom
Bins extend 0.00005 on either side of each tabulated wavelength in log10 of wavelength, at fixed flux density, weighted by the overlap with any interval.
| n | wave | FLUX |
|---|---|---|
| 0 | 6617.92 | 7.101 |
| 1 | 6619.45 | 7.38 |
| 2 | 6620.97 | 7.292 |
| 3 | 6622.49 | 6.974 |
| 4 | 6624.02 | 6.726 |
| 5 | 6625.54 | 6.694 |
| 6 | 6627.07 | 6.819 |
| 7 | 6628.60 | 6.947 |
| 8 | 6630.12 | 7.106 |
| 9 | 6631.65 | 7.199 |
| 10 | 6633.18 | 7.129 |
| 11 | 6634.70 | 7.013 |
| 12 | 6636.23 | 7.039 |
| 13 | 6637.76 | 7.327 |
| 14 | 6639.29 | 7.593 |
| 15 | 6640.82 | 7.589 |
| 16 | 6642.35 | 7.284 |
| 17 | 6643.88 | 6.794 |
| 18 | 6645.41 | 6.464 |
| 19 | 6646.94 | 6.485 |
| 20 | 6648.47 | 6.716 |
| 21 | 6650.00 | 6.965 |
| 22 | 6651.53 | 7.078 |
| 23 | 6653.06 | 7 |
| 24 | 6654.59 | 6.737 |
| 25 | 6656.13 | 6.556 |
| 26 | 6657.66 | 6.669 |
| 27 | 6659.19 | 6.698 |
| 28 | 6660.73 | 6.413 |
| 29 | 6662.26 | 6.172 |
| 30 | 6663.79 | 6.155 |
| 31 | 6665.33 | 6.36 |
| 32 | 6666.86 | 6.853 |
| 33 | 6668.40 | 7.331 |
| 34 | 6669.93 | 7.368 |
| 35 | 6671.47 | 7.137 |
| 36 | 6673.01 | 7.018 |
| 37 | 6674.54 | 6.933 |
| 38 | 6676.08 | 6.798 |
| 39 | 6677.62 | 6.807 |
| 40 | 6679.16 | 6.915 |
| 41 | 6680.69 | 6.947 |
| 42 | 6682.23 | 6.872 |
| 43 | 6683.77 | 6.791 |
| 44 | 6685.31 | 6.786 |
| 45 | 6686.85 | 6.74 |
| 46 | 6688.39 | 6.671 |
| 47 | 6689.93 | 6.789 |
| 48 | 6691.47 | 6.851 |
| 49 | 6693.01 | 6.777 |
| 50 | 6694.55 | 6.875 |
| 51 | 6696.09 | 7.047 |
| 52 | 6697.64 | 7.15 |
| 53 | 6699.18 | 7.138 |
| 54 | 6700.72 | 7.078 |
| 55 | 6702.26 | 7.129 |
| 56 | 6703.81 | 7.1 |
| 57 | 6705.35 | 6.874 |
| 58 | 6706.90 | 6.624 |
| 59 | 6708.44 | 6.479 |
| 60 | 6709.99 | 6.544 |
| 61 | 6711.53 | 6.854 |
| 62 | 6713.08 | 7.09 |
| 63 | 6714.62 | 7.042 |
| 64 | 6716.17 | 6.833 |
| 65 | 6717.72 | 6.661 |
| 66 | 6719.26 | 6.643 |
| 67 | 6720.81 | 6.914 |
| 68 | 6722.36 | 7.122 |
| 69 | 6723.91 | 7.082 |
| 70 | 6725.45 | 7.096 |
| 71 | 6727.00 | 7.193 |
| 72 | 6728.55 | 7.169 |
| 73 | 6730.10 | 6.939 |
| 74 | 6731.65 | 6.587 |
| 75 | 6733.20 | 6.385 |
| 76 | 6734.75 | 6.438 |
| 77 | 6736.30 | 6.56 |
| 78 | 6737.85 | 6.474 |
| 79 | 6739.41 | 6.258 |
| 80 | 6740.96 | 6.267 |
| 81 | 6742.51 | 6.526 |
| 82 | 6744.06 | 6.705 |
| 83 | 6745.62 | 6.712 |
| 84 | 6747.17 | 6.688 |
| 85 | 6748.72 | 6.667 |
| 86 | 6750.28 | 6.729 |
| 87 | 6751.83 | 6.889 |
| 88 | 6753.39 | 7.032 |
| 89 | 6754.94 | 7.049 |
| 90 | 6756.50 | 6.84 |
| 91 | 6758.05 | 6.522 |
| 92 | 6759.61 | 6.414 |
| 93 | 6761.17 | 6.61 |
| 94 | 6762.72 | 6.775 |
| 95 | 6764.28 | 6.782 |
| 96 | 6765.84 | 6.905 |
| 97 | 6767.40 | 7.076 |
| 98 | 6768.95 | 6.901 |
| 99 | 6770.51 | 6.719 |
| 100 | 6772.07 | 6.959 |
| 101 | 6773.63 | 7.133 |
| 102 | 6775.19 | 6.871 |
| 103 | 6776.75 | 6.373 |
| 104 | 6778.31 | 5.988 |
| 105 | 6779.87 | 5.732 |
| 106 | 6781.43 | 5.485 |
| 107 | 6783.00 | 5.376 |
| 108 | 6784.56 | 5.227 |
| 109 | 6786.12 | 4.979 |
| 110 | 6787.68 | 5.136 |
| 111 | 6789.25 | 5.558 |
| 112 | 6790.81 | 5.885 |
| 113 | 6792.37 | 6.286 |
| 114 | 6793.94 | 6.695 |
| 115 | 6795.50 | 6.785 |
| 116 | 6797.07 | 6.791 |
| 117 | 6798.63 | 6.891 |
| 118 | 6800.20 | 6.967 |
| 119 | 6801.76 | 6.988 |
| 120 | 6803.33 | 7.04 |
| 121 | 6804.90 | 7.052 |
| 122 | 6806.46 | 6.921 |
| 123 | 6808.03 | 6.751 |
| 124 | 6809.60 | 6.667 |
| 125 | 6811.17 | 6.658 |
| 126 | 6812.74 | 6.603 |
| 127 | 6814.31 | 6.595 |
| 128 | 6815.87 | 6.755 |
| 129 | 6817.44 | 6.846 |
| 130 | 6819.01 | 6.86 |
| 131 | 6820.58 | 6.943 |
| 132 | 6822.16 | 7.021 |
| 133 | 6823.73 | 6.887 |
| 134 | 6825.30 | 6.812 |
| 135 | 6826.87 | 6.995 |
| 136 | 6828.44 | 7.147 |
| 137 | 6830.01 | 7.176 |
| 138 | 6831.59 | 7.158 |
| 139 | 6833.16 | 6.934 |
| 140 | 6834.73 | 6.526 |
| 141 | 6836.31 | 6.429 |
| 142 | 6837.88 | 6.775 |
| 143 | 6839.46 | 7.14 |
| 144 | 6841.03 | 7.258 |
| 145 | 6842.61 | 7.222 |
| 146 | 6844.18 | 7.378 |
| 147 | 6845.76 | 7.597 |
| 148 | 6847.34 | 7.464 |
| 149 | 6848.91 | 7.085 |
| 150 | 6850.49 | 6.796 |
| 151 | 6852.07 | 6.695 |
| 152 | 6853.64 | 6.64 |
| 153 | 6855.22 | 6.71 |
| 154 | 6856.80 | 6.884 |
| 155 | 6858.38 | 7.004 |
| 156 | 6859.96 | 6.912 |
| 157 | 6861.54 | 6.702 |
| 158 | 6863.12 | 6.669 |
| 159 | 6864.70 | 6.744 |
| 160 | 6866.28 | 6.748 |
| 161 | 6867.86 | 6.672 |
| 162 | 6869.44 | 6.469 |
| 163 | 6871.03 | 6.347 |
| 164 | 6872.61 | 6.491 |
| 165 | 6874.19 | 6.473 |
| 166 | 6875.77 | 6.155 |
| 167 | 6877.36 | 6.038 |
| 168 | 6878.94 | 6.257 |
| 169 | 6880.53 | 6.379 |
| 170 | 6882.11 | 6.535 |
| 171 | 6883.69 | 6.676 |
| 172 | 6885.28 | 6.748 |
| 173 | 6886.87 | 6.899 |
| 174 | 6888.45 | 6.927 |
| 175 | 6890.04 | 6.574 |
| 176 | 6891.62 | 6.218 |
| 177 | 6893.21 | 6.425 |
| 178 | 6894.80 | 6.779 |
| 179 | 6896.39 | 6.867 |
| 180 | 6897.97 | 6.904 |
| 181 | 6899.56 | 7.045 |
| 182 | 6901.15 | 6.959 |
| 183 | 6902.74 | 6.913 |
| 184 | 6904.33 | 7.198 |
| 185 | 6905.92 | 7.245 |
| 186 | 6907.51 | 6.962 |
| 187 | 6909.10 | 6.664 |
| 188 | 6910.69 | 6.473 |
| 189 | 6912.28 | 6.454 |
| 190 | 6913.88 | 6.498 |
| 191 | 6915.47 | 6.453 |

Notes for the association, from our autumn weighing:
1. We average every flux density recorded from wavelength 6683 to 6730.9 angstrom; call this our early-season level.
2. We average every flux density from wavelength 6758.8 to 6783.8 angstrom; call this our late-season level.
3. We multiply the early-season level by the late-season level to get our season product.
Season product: 44.9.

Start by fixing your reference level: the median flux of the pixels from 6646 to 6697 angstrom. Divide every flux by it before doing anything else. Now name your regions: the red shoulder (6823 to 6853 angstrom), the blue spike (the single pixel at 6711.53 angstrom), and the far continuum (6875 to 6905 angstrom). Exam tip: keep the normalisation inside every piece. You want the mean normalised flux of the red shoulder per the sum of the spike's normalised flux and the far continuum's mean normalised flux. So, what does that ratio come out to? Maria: 0.520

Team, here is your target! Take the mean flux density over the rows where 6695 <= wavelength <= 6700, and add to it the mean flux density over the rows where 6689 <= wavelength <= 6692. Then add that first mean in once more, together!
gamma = 21.0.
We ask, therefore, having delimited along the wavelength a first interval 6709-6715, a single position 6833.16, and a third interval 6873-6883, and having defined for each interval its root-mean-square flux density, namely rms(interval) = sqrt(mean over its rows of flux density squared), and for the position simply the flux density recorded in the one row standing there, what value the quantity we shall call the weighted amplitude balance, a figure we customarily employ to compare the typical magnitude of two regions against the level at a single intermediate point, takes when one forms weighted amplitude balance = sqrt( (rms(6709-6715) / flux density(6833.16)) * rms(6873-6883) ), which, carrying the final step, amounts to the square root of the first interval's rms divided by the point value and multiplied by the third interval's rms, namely 2.50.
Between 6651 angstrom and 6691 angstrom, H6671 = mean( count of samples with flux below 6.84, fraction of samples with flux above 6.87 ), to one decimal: 7.7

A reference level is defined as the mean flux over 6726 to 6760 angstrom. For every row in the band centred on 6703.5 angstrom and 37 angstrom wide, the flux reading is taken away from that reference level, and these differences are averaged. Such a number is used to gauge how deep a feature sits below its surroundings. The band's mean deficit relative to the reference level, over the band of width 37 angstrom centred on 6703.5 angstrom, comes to -0.18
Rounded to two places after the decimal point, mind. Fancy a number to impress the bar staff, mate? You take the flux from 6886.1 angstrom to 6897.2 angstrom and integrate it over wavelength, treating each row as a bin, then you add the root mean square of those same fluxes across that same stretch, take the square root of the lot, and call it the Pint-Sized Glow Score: 8.99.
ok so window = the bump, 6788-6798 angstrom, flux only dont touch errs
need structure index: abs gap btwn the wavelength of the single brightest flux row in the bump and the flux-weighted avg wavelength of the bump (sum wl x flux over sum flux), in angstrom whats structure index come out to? 3.7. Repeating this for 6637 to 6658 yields 8.2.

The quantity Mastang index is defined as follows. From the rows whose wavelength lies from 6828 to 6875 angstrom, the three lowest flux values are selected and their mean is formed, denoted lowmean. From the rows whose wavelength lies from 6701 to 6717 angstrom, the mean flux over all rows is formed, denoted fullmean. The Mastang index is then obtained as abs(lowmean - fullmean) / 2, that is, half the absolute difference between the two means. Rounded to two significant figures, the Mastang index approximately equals 0.22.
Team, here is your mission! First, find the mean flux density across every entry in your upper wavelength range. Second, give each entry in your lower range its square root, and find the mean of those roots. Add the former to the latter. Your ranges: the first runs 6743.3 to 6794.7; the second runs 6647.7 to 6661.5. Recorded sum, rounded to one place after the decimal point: 9.0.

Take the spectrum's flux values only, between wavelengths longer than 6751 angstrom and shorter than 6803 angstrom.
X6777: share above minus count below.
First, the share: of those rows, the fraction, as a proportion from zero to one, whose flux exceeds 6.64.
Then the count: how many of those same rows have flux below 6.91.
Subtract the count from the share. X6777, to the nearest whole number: -25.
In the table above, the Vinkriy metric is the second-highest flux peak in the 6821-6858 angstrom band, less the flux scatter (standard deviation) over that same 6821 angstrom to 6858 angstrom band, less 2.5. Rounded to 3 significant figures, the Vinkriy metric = 4.67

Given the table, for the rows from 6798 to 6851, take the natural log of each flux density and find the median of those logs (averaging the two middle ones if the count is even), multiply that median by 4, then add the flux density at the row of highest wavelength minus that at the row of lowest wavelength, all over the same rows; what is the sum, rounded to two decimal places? 7.65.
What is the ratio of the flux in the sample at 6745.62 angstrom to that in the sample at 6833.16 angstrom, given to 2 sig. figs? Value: 0.97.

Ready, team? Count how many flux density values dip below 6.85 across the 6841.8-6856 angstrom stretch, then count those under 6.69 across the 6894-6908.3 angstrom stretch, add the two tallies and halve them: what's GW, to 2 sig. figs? 2.0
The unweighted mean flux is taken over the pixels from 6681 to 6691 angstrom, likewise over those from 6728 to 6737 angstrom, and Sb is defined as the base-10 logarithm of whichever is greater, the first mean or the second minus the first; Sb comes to 0.831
